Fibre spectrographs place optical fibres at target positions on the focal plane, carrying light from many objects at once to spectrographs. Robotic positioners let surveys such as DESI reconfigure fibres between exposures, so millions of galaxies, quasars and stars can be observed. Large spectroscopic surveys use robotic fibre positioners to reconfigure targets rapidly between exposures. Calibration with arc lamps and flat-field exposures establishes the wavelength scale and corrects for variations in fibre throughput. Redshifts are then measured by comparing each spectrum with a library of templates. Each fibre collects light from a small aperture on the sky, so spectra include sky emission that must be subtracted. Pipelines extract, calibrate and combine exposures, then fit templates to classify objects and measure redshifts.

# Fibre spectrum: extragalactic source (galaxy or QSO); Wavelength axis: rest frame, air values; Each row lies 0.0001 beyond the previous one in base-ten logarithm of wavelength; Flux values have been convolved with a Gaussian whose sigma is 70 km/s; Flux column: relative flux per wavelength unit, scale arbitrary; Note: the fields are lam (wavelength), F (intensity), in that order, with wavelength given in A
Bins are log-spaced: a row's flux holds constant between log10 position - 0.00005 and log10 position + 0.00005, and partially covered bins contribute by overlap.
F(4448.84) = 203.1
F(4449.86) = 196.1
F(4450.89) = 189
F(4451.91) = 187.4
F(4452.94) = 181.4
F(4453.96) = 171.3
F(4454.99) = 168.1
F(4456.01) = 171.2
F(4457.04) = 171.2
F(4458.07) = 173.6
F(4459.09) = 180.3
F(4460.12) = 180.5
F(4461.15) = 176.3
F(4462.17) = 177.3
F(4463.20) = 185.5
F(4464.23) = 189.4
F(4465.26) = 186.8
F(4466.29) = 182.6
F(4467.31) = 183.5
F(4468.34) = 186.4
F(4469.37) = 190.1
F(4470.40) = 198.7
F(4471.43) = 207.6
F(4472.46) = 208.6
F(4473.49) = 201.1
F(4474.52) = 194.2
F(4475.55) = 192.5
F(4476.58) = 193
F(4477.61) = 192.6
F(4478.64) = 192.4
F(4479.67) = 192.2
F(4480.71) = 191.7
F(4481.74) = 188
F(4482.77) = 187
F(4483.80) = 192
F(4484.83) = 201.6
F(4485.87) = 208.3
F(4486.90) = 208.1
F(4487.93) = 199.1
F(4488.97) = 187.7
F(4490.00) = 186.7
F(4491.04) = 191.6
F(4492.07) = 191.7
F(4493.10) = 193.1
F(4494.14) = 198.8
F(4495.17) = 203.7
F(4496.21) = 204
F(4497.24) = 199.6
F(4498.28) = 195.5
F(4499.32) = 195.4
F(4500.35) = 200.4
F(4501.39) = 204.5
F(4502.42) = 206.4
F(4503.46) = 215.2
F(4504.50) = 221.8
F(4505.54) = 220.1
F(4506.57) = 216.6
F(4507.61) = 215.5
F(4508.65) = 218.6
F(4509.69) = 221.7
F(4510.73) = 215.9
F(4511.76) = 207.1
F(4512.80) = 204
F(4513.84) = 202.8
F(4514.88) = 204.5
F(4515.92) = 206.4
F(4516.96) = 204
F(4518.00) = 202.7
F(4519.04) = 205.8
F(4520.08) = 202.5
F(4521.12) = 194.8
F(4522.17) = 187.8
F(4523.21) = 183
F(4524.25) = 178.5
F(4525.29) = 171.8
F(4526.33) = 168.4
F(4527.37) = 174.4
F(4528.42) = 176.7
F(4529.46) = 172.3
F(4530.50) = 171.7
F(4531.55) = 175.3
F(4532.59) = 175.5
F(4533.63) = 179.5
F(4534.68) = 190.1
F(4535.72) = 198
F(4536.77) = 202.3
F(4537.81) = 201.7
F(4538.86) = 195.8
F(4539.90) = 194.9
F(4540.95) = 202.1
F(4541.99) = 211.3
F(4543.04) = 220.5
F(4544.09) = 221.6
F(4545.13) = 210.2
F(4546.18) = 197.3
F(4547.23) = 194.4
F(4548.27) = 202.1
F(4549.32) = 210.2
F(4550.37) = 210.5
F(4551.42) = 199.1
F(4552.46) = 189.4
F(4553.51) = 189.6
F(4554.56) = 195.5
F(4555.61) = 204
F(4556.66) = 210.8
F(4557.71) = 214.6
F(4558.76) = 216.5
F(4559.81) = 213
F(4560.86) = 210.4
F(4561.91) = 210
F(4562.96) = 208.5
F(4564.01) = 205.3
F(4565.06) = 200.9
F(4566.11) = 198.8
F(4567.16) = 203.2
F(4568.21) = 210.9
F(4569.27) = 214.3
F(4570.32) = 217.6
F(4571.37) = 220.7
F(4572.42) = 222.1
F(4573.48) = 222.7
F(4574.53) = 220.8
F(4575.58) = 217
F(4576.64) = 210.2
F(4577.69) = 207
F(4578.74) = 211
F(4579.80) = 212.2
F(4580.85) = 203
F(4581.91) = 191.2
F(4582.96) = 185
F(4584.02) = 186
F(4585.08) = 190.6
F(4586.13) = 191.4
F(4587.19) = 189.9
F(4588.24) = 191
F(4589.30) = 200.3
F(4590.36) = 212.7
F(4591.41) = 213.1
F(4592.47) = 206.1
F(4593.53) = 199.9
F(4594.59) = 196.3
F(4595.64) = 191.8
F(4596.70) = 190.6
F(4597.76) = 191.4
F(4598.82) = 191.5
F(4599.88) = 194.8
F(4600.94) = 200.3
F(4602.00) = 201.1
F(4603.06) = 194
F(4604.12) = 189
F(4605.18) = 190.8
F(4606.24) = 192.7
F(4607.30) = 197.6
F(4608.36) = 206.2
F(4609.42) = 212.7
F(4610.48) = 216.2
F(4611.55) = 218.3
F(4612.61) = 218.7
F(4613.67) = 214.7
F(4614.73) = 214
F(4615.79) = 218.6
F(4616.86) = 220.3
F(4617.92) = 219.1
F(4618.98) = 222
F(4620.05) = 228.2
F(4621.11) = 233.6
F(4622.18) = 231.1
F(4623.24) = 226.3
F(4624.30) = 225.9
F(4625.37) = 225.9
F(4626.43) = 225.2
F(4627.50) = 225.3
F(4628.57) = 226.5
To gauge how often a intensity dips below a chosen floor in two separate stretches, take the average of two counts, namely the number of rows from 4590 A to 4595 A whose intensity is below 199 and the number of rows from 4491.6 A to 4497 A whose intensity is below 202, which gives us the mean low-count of 2.00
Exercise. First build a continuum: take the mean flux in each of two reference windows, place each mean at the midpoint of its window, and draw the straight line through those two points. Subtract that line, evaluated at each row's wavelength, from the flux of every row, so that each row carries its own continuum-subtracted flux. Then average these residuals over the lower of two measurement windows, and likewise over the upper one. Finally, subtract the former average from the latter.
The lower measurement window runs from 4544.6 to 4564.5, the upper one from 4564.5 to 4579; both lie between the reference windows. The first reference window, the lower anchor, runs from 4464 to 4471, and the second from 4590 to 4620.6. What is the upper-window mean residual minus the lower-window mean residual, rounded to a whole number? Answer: 6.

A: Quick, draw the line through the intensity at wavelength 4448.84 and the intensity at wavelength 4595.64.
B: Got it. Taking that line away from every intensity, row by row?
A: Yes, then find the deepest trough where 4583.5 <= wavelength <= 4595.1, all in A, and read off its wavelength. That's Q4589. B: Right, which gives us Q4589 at 4584.02 A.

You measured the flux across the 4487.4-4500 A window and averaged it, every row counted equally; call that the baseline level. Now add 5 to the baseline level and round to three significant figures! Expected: 201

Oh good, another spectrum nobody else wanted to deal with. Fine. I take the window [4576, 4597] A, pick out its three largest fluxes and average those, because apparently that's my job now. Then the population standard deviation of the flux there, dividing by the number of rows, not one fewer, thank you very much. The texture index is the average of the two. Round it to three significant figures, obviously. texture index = 111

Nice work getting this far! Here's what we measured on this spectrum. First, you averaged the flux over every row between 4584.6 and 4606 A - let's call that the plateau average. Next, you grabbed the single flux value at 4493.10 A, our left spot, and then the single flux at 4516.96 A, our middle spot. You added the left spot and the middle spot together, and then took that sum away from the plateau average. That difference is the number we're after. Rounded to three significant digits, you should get -201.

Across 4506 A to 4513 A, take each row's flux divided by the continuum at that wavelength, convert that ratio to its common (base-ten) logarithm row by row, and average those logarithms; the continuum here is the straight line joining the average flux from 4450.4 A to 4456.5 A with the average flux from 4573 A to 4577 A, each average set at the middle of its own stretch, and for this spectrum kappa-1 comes 0.038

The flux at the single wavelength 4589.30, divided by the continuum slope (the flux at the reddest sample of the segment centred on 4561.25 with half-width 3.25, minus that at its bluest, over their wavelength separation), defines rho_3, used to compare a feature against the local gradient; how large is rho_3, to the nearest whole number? -94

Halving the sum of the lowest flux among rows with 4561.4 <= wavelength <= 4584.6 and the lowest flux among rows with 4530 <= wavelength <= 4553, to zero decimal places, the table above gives 178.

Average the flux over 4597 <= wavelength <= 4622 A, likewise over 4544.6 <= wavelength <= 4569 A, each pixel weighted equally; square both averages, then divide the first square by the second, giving 1.035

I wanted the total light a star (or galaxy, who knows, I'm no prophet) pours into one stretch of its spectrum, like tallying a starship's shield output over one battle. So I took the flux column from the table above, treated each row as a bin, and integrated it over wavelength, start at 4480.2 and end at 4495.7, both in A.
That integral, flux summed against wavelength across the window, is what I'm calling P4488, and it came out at 3027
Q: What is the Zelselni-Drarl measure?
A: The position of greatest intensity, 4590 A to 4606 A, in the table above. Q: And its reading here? 4591.41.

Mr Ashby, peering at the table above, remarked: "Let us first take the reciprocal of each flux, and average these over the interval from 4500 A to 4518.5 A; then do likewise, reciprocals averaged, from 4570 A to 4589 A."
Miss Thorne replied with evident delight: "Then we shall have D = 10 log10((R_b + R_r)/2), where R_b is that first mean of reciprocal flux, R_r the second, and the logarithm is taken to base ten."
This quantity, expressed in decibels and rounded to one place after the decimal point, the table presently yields -23.2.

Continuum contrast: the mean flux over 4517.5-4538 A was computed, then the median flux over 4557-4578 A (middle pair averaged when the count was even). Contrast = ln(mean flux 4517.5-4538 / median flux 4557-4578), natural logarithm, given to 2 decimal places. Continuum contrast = -0.13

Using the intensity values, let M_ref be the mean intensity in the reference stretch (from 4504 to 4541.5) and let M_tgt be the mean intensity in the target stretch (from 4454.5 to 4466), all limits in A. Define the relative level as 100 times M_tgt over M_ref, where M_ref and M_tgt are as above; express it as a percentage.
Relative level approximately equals 91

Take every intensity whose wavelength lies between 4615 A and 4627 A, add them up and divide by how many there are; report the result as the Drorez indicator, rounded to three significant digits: 225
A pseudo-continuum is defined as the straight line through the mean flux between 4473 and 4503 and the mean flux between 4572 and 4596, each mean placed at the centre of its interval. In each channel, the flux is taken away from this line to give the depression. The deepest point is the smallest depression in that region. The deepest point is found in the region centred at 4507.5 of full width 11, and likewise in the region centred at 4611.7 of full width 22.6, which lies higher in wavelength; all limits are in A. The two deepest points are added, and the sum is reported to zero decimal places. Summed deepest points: -52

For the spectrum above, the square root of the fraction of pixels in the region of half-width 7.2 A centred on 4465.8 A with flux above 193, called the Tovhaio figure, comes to 0.46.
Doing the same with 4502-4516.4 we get 1.00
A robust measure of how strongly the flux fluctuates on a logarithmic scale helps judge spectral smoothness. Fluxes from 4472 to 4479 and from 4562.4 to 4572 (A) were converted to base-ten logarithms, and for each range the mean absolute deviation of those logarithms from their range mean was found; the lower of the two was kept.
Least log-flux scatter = 0.011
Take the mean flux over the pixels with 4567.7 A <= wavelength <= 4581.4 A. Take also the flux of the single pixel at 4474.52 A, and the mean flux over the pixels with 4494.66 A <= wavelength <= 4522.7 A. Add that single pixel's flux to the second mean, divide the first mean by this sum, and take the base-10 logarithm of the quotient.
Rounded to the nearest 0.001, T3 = -0.271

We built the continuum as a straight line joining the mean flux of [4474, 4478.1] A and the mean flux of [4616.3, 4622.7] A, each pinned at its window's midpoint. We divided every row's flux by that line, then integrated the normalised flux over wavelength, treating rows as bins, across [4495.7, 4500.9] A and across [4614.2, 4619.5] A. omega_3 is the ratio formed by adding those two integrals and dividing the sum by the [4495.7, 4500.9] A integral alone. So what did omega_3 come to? 1.99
